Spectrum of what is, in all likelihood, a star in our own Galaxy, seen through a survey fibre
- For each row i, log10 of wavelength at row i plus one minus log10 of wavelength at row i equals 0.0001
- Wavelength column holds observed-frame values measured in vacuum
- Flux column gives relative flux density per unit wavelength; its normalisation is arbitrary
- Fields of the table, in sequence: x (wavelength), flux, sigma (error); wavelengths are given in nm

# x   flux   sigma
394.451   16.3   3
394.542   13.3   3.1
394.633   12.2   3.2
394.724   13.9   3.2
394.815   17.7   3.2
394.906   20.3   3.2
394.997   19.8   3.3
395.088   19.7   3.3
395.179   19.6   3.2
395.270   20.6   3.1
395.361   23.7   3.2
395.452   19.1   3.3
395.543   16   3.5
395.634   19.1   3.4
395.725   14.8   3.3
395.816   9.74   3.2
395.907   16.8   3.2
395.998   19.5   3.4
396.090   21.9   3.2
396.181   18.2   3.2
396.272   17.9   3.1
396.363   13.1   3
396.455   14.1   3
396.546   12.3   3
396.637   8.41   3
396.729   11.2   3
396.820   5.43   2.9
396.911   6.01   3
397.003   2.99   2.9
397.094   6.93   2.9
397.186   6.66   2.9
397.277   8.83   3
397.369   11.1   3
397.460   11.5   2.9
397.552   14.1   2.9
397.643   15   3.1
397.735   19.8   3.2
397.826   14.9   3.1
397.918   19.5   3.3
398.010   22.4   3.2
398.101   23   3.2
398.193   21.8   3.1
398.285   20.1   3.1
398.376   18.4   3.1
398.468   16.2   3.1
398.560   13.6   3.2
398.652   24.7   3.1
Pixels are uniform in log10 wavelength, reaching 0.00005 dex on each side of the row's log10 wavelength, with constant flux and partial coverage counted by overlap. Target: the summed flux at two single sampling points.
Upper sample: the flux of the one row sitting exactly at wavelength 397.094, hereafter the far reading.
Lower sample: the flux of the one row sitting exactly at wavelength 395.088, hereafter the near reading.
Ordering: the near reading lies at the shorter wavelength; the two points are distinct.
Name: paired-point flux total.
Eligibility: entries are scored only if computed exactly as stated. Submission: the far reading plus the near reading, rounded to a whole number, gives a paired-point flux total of 27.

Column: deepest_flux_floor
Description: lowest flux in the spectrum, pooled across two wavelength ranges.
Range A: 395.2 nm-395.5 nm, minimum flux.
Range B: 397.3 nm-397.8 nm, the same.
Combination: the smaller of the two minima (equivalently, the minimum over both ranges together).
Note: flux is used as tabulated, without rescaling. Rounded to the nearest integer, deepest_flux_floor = 11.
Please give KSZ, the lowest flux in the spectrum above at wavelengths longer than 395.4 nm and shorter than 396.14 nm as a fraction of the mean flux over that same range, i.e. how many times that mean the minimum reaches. 0.57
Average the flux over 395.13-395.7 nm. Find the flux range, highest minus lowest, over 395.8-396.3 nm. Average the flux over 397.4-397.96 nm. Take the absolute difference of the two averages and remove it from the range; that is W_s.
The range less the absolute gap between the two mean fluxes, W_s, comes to 8.3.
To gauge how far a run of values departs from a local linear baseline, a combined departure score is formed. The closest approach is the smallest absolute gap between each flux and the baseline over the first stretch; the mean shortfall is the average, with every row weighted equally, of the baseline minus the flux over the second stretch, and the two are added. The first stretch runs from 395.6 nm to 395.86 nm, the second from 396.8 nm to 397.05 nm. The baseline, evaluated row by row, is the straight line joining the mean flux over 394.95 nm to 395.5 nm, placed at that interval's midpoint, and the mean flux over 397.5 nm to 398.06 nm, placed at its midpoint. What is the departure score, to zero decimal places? 15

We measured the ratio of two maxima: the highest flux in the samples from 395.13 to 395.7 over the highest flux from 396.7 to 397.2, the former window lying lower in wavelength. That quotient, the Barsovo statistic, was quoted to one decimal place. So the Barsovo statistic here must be 2.1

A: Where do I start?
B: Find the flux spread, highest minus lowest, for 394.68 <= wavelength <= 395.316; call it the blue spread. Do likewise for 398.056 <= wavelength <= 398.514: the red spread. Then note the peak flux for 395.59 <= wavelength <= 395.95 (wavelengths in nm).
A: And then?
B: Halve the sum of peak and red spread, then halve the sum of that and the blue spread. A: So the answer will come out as 10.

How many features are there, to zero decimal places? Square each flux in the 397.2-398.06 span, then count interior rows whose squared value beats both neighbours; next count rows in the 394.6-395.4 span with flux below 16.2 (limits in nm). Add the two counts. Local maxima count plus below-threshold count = 3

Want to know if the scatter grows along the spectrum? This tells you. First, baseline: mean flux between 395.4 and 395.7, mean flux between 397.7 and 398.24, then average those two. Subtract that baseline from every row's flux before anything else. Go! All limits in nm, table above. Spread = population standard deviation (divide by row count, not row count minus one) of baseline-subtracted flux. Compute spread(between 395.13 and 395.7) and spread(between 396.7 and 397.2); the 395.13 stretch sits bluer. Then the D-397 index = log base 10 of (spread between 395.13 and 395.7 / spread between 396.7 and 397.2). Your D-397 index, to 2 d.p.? -0.03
